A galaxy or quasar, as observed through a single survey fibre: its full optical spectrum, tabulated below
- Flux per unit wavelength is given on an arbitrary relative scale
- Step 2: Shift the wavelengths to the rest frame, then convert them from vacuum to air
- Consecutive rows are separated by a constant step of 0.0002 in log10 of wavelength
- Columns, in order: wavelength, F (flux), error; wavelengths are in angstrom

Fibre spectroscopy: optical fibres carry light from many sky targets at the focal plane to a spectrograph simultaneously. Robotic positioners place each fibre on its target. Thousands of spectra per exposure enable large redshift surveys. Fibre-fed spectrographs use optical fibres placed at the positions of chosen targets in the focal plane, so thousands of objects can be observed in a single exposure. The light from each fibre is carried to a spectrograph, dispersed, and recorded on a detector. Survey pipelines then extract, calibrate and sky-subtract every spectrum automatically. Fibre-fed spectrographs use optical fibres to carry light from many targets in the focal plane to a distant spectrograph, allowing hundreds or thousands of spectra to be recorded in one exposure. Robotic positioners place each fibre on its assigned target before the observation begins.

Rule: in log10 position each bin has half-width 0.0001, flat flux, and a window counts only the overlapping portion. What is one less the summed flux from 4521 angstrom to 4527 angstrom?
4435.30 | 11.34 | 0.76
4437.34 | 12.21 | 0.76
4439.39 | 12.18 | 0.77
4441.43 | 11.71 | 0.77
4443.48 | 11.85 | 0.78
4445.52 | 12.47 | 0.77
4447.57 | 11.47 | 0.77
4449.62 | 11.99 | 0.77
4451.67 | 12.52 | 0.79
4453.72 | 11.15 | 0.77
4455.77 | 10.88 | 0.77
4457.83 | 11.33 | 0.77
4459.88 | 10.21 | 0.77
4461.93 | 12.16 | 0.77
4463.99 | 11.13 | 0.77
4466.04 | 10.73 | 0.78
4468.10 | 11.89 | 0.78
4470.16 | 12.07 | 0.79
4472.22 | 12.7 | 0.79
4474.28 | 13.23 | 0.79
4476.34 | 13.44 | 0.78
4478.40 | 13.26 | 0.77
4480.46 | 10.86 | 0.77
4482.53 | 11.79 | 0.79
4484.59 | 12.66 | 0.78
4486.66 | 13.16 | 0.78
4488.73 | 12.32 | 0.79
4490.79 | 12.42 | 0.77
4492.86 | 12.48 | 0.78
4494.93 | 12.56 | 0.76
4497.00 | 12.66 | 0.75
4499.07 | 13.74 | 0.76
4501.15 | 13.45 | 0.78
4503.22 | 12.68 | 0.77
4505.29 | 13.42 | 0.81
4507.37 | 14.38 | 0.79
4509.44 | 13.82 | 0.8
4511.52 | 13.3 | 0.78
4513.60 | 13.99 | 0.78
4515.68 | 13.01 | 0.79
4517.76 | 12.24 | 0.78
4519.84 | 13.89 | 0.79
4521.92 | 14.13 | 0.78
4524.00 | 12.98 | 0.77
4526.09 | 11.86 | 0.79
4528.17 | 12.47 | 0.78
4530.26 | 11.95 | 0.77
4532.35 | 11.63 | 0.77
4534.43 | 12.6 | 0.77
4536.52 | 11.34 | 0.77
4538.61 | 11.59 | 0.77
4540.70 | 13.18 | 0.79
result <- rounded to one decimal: -38.0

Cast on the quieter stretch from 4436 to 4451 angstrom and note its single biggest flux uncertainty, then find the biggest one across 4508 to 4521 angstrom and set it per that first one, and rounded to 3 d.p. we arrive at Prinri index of 1.026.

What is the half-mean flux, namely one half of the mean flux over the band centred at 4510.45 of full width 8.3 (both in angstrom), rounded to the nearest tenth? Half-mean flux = 6.9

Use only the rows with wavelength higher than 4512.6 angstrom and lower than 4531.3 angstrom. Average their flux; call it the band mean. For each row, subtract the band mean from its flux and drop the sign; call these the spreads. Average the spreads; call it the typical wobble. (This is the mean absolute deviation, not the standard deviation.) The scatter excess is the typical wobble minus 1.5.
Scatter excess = -0.77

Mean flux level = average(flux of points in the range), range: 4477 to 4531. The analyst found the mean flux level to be 12.9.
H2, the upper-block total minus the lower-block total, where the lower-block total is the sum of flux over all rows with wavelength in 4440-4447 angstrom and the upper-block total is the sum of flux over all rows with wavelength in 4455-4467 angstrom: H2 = 30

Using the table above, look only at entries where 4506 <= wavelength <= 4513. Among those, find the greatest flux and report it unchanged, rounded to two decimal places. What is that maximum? 14.38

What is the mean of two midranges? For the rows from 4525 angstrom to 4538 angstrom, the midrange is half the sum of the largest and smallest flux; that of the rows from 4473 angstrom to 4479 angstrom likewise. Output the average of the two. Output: 12.7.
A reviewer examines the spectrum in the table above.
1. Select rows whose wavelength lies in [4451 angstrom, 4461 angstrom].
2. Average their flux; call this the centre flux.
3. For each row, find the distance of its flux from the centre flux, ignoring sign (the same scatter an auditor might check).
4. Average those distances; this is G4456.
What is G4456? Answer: 0.57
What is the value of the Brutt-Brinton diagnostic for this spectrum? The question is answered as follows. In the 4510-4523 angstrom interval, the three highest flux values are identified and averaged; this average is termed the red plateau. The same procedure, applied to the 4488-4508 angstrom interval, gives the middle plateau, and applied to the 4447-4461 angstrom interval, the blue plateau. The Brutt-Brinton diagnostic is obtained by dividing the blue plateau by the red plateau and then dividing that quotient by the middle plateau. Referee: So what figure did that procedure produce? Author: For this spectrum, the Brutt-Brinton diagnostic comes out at 0.062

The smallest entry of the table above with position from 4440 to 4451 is 11.47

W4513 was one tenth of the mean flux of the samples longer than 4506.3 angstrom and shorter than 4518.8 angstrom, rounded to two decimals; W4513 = 1.35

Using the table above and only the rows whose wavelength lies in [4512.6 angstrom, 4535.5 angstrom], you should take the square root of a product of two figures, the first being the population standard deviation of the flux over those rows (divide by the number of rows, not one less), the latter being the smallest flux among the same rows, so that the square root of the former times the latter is 3.14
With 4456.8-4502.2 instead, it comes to 3.10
